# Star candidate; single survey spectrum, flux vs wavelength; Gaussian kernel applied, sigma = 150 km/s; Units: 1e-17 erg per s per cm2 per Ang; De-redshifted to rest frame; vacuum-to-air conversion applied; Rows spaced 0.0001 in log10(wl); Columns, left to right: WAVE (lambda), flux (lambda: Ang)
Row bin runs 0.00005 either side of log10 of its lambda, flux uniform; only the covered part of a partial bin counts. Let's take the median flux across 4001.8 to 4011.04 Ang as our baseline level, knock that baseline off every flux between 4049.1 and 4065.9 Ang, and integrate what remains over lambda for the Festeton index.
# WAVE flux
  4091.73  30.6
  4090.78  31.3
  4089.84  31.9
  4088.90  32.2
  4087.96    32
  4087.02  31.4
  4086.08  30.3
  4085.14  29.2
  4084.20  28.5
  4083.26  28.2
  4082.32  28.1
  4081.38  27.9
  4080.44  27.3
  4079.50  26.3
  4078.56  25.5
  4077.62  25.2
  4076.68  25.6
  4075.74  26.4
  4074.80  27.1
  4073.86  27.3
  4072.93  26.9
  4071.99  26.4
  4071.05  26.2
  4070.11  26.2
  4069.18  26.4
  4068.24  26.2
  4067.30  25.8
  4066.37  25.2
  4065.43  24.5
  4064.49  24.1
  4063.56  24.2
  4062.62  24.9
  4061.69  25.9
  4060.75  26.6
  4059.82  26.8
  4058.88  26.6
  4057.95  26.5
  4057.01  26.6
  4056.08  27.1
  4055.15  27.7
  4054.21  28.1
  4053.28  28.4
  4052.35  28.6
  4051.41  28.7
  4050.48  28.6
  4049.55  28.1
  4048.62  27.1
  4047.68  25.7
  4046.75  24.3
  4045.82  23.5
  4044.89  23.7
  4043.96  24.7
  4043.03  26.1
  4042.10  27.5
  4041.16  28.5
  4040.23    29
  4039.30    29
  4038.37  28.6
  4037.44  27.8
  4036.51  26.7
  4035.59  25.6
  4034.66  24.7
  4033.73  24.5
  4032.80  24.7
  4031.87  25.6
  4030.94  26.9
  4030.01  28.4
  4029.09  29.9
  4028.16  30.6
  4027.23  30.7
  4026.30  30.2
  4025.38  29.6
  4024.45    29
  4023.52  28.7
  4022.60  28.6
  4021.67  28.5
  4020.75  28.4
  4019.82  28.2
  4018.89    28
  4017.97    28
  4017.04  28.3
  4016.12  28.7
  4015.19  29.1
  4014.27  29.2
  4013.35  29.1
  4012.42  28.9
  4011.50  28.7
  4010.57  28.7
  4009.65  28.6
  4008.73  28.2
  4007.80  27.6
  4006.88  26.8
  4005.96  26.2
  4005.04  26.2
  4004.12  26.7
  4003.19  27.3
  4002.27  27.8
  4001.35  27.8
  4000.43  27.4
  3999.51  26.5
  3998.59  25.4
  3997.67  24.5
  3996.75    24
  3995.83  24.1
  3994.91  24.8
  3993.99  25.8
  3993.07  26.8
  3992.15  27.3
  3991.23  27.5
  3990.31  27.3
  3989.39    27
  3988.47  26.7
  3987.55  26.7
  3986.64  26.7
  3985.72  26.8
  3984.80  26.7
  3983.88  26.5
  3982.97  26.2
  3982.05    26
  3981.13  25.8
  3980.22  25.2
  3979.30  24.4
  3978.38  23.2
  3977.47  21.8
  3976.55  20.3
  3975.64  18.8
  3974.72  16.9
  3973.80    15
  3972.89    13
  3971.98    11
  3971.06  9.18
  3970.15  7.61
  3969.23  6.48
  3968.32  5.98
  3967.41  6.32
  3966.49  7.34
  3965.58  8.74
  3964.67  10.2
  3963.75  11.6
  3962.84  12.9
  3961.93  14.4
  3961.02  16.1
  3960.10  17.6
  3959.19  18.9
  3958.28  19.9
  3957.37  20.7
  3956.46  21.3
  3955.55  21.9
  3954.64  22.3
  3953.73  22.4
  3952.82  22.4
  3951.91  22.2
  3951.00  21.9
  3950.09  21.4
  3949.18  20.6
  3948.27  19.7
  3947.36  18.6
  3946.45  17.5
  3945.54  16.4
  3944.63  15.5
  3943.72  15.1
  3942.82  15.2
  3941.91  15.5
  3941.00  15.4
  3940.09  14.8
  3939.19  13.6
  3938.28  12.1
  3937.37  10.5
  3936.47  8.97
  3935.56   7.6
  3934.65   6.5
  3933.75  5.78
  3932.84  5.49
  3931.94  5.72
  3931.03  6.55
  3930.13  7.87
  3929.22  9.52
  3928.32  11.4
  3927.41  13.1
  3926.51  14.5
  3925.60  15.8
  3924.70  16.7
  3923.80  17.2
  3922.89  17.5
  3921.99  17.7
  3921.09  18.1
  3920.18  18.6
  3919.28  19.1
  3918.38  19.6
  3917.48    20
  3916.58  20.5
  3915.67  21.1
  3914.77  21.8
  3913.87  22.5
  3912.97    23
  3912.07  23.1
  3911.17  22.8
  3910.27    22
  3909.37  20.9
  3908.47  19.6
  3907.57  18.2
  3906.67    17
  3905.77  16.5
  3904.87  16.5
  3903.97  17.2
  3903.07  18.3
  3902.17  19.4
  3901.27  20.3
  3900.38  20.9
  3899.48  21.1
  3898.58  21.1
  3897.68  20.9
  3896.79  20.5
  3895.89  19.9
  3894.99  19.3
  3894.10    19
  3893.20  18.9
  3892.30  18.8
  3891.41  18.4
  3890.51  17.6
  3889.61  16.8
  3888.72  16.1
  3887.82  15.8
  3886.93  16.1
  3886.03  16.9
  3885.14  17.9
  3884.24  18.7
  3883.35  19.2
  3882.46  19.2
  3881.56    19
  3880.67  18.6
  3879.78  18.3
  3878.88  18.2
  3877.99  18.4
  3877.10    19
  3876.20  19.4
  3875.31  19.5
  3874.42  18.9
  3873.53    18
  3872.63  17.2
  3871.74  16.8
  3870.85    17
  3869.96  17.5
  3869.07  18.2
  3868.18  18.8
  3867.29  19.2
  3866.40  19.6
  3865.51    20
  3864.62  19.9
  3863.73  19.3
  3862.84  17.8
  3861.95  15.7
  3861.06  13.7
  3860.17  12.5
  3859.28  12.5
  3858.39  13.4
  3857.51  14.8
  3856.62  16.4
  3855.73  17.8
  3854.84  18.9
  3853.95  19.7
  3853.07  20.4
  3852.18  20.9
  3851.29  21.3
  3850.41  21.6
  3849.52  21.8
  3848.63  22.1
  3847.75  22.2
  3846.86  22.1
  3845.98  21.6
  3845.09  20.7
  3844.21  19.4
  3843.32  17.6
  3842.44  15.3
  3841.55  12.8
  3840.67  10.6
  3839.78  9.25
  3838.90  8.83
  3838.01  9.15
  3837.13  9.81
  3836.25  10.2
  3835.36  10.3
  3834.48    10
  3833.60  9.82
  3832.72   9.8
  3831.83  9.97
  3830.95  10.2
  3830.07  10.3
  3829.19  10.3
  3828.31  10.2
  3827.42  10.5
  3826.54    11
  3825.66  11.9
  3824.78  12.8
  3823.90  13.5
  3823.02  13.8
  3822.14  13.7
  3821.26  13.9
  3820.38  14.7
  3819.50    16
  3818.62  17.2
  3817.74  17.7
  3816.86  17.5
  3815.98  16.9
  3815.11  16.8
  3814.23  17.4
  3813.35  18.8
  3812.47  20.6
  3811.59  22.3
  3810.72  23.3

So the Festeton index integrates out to -11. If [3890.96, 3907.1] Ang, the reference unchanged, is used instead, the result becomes -135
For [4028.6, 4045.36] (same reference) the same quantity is -11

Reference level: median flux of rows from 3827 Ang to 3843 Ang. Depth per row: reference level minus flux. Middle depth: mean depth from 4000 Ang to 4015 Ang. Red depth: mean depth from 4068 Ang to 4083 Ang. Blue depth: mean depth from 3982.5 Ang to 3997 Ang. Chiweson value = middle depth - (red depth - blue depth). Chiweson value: -17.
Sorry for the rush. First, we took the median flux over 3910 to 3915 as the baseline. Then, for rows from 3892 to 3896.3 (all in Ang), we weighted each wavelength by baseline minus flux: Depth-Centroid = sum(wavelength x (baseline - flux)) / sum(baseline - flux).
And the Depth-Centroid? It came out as 3894.0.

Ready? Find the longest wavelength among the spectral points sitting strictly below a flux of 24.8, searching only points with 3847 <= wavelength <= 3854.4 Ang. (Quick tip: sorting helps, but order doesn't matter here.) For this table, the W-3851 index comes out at 3853.95 Ang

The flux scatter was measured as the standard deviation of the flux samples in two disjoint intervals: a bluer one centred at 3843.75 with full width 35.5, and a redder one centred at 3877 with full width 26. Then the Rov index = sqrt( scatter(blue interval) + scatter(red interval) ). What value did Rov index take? 2.5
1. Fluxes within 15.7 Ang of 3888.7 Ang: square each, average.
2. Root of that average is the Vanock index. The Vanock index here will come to 18.8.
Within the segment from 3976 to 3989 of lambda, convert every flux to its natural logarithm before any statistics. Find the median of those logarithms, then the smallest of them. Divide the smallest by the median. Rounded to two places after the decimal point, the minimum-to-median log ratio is 0.92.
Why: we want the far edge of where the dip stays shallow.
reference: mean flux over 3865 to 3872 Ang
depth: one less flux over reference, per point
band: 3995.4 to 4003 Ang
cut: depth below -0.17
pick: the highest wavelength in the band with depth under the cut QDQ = 4002.27 Ang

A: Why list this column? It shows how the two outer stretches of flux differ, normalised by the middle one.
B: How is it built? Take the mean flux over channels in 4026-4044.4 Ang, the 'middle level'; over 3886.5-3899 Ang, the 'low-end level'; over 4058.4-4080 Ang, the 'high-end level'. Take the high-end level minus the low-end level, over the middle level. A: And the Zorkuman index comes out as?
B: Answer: 0.27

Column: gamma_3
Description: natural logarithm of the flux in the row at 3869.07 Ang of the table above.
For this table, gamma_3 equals 2.90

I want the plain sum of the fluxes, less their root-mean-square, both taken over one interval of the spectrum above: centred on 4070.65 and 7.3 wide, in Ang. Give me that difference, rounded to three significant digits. 185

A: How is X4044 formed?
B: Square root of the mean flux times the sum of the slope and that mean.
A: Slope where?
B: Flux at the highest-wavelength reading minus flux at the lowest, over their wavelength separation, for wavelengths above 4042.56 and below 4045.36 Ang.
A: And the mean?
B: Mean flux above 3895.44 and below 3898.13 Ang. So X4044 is 19.8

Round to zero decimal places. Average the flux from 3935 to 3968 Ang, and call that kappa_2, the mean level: 16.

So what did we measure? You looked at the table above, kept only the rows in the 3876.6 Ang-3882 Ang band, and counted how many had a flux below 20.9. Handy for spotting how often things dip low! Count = 6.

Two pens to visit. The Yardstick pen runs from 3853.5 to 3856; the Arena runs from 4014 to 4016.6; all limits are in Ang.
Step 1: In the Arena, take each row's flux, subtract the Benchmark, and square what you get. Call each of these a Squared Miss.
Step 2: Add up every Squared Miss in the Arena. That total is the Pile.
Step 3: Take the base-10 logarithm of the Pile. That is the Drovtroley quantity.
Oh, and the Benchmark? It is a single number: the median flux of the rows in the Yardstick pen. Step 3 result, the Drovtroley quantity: 2.49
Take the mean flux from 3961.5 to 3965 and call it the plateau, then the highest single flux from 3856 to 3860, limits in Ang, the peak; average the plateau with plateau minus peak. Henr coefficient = 4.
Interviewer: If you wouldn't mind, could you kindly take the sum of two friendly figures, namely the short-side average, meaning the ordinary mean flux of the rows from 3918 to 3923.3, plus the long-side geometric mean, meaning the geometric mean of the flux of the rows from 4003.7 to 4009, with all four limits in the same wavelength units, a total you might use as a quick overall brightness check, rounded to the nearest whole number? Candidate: 45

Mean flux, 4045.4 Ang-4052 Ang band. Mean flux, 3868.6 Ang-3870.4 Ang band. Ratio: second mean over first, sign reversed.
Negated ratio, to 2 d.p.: -0.67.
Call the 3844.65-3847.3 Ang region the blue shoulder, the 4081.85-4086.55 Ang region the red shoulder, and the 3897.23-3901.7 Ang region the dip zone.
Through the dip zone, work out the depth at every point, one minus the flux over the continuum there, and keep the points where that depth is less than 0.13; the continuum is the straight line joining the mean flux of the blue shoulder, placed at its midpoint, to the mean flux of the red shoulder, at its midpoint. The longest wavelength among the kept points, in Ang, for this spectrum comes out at 3901.27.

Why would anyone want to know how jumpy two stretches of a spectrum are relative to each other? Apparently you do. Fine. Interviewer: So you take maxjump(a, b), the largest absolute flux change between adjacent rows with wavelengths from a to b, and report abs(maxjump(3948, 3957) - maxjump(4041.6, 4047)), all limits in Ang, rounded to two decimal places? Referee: 0.50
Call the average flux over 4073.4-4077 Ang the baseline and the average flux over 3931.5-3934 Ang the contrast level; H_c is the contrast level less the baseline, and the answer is -21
